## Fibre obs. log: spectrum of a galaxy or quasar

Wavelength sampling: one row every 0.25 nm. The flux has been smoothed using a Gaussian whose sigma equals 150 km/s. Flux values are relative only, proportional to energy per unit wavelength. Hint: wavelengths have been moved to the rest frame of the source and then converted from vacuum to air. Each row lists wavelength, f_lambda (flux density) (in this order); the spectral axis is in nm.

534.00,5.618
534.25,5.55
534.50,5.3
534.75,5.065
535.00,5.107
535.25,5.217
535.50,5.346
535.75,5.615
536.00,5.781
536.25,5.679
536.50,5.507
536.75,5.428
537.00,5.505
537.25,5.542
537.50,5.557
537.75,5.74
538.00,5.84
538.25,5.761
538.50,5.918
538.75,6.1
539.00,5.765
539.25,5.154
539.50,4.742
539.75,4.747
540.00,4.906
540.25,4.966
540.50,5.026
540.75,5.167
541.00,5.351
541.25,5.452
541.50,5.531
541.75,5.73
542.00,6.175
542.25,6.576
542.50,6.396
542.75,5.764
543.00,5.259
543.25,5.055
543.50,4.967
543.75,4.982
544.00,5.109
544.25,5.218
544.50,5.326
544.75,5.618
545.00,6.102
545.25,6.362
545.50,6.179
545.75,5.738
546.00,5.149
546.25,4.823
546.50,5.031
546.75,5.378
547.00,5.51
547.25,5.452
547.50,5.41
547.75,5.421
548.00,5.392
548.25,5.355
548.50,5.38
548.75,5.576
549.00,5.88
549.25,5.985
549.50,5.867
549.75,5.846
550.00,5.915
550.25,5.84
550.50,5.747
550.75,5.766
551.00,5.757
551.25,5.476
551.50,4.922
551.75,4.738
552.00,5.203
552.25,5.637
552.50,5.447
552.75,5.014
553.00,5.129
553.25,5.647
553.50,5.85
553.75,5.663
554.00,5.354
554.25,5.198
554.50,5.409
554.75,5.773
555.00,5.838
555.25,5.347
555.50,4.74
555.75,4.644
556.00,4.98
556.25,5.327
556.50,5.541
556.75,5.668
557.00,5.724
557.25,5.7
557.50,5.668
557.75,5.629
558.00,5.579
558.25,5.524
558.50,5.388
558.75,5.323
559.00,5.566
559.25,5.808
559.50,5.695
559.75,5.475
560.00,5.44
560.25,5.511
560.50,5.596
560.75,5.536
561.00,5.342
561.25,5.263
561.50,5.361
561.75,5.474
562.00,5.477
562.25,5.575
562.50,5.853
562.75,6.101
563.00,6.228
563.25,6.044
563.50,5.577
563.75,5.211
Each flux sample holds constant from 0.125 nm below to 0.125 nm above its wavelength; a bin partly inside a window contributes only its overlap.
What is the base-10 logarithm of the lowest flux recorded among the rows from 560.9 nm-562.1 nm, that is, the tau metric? 0.721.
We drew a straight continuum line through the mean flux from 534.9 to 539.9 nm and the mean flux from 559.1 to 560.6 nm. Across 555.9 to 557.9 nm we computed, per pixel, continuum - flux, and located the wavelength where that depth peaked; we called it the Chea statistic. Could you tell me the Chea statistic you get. 556.00 nm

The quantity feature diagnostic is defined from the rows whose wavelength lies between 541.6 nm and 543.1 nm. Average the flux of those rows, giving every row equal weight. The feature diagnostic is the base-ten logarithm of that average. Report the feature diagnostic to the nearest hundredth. 0.78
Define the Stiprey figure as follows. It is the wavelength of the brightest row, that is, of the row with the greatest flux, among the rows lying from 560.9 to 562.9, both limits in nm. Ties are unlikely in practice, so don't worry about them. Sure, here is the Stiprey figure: 562.75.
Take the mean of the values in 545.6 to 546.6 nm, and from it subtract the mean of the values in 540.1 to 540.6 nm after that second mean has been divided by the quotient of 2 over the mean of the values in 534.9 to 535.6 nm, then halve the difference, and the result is -3.9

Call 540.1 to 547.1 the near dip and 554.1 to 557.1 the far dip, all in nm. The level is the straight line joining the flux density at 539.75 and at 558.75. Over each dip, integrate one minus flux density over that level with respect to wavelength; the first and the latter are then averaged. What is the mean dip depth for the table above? -0.49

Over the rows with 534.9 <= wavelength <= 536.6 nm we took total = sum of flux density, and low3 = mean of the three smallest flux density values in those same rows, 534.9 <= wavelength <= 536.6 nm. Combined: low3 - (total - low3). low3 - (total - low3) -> -27.8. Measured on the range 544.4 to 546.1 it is -29.7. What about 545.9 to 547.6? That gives -26.8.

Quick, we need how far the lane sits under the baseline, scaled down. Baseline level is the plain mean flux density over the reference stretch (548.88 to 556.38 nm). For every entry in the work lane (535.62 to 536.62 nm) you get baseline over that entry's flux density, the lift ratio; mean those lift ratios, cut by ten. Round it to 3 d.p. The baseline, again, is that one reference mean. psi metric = 0.097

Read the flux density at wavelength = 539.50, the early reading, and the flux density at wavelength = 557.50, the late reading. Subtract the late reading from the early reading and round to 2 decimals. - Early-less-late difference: -0.93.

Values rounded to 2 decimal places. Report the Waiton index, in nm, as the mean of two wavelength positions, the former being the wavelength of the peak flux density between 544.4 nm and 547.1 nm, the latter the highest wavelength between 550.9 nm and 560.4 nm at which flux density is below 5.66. 552.75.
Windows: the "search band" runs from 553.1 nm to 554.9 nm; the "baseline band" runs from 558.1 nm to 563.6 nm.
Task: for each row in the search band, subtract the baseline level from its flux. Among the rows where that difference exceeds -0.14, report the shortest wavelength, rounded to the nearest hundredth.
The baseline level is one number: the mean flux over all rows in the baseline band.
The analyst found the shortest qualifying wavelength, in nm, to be 553.25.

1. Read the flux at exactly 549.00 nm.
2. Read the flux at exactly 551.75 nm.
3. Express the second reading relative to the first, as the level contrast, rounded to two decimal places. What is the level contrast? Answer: 0.81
